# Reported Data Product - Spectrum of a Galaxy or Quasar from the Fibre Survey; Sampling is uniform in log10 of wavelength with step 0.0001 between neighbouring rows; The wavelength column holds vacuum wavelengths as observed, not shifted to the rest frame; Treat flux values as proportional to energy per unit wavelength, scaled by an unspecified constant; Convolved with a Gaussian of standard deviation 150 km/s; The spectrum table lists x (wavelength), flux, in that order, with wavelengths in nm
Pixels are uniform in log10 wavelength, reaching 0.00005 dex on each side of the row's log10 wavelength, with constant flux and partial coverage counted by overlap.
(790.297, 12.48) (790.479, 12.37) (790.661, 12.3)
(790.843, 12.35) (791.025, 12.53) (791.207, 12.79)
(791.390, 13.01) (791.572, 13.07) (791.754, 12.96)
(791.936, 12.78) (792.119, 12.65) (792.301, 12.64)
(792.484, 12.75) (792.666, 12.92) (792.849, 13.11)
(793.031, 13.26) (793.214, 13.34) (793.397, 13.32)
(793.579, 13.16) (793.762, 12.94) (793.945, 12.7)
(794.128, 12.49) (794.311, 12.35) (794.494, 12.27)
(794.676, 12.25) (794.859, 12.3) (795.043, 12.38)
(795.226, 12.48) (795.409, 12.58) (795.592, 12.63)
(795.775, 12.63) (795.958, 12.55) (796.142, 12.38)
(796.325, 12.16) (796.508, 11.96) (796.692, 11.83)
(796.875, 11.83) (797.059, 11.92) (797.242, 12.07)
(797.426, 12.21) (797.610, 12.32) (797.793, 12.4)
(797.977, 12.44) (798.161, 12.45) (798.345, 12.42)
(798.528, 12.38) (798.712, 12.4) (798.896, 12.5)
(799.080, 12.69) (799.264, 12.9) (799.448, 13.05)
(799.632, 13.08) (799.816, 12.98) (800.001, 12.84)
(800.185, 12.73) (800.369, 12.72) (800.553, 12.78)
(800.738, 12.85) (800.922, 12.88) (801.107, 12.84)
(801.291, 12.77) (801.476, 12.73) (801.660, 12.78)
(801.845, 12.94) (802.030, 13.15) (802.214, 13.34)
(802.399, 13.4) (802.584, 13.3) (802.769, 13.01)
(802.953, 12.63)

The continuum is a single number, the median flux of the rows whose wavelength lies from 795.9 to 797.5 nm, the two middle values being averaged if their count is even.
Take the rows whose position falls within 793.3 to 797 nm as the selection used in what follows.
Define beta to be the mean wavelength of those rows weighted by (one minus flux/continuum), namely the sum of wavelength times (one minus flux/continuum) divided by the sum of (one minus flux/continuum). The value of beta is 794.35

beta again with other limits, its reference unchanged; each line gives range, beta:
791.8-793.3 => 792.69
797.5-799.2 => 798.43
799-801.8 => 800.32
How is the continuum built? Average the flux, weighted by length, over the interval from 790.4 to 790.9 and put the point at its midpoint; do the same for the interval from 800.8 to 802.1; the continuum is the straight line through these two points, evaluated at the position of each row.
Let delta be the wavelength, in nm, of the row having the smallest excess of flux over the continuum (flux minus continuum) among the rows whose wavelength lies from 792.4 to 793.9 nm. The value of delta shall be 792.484 nm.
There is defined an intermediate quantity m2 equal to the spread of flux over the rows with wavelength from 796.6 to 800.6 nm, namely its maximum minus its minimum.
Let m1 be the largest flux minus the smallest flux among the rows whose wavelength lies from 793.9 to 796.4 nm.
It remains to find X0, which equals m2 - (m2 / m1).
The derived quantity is -1.06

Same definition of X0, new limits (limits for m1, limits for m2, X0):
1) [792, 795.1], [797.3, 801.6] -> 0.07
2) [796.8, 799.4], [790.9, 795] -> 0.07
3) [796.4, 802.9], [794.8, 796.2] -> 0.12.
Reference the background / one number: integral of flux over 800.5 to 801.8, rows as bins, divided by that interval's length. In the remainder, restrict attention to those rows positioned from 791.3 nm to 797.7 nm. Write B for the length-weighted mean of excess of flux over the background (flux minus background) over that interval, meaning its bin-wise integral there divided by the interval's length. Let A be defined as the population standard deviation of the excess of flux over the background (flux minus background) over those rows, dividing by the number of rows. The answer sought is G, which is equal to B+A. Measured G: 0.19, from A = 0.42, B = -0.2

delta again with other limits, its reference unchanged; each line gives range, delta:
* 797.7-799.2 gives 798.528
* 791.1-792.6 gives 792.301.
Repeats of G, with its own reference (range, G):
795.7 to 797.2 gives -0.35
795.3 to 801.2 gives 0.05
